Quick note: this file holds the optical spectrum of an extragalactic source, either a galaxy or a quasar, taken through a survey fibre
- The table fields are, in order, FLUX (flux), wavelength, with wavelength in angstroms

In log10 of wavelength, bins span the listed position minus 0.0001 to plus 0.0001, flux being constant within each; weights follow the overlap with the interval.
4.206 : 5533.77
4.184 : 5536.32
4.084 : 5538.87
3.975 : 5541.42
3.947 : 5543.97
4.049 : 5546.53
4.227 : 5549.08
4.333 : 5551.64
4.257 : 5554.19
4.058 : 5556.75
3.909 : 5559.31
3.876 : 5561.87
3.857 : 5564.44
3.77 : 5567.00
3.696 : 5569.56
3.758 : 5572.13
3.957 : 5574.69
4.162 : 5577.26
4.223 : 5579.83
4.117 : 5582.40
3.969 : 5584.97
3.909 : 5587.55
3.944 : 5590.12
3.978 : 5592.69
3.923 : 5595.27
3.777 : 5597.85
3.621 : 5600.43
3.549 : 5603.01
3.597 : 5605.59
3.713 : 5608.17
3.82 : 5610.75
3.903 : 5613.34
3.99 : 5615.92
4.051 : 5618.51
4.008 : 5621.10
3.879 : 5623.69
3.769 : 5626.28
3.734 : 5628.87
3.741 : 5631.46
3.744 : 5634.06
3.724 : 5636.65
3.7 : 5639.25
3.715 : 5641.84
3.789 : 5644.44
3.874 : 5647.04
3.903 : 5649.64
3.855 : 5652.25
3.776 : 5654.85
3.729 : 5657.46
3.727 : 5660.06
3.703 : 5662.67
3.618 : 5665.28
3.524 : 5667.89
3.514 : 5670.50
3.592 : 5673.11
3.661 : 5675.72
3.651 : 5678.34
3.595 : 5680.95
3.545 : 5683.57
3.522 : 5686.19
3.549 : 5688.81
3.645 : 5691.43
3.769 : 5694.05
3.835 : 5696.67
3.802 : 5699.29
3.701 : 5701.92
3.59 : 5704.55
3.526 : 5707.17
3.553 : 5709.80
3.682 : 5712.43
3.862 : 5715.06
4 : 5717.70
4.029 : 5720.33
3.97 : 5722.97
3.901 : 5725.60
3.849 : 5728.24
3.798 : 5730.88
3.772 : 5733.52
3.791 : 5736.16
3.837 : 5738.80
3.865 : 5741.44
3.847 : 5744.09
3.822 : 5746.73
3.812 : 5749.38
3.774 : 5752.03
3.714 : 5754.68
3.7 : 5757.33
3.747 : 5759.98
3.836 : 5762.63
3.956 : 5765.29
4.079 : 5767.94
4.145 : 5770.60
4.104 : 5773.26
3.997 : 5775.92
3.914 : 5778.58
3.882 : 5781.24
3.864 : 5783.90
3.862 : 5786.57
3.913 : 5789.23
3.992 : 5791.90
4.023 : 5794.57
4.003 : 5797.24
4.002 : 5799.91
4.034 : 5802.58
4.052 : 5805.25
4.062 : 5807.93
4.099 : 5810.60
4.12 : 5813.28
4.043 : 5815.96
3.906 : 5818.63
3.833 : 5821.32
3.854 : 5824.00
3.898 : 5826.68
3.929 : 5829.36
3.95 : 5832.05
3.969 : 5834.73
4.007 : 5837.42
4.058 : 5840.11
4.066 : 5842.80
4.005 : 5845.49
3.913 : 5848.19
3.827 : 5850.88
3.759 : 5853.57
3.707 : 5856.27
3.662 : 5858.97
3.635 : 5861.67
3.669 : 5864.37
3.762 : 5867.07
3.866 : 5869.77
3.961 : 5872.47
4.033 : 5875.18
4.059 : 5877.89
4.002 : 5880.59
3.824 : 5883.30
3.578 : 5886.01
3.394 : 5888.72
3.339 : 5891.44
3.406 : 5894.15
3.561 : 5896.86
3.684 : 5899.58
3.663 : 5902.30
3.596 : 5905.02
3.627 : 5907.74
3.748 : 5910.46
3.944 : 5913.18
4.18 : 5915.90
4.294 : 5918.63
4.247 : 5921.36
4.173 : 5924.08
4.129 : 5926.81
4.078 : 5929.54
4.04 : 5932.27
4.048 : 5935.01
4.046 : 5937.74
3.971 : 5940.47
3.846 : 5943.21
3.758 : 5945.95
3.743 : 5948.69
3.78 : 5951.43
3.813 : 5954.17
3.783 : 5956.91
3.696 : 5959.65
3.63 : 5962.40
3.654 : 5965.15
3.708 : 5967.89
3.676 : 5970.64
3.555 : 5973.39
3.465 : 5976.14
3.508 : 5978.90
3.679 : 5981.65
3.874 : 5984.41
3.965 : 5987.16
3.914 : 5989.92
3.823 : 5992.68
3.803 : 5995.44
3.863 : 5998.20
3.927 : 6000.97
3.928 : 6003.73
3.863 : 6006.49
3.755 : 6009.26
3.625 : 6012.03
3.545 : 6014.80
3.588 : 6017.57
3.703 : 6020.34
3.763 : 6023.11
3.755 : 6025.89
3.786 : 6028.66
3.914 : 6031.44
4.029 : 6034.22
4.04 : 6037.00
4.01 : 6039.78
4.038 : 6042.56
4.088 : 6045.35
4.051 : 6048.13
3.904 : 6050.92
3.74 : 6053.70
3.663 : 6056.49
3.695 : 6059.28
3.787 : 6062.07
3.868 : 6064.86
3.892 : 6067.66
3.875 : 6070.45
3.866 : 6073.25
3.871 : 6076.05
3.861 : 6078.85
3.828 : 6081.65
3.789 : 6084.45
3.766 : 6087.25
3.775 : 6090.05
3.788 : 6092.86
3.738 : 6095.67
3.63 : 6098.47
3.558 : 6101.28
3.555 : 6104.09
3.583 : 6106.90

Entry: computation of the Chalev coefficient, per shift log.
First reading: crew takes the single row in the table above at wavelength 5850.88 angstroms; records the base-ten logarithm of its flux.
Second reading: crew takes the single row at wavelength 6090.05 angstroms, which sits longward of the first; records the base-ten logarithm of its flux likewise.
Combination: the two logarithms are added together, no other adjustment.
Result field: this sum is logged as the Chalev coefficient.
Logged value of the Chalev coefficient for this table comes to 1.16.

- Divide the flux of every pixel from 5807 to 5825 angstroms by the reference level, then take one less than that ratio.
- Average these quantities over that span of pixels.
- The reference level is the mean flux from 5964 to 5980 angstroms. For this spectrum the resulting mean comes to 0.11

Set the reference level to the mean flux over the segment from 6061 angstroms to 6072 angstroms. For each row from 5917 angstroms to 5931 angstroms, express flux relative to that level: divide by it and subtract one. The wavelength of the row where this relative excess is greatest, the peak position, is 5918.63 angstroms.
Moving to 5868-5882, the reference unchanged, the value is 5877.89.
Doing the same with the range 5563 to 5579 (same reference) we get 5577.26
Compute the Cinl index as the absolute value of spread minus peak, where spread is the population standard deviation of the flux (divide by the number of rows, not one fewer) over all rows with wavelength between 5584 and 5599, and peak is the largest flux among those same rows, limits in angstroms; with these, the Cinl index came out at 3.91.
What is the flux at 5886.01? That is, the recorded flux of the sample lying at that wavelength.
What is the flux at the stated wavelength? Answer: 3.578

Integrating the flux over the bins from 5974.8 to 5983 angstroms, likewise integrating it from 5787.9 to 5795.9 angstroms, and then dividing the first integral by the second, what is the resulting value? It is 0.92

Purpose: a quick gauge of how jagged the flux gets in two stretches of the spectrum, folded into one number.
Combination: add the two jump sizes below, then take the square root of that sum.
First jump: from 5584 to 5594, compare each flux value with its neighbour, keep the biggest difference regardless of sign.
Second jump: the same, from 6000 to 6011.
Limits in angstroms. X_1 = 0.41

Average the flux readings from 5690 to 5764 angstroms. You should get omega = 3.787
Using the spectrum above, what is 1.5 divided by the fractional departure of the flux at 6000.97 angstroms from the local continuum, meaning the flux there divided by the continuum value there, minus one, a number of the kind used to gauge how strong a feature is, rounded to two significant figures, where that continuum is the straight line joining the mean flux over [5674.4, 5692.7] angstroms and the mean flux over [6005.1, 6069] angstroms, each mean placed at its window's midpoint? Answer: 47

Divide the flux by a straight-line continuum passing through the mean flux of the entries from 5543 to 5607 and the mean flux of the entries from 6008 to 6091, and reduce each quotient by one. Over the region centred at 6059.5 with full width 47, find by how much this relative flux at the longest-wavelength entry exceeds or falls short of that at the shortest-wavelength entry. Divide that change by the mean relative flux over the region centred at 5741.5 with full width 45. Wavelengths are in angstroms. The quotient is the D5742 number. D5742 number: 2.8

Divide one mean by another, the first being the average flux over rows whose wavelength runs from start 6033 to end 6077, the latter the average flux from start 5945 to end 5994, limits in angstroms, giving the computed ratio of 1.05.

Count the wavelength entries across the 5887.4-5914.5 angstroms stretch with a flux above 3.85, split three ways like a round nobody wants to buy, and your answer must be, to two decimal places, 0.33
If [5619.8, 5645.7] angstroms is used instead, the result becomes 0.67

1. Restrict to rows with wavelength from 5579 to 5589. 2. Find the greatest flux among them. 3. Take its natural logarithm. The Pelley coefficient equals 1.441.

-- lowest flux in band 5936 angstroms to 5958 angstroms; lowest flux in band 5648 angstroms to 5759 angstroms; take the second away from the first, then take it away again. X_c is -3.3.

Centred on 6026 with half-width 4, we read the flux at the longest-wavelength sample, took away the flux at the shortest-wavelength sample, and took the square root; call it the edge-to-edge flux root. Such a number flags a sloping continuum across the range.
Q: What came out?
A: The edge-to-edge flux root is 0.15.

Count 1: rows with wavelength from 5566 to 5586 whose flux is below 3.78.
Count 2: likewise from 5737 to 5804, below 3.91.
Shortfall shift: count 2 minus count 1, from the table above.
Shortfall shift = 10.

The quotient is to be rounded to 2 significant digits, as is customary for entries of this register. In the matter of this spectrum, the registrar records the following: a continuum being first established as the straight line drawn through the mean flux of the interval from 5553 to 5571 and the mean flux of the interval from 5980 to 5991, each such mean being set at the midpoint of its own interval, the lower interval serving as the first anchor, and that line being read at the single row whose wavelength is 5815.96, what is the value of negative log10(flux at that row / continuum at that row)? -0.018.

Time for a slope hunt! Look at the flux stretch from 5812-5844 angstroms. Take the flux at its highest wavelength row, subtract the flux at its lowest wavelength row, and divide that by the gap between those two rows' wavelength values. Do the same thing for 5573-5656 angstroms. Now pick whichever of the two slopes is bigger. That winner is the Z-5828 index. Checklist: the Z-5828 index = -0.002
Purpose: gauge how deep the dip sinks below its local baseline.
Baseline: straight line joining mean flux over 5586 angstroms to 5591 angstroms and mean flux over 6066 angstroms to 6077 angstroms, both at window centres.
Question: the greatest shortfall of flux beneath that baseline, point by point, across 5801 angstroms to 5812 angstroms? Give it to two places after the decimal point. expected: -0.13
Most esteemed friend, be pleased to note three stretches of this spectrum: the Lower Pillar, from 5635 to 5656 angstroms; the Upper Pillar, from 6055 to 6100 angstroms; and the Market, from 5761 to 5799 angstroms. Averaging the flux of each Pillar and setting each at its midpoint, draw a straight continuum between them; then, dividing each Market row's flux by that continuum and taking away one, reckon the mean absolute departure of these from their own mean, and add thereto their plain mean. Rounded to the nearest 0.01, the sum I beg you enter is 0.07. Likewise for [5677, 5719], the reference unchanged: 0.00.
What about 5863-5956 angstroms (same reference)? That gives 0.07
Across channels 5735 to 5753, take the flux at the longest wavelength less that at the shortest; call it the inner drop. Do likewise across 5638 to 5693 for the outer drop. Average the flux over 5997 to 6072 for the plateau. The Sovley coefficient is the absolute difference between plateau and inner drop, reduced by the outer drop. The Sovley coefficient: 3.91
